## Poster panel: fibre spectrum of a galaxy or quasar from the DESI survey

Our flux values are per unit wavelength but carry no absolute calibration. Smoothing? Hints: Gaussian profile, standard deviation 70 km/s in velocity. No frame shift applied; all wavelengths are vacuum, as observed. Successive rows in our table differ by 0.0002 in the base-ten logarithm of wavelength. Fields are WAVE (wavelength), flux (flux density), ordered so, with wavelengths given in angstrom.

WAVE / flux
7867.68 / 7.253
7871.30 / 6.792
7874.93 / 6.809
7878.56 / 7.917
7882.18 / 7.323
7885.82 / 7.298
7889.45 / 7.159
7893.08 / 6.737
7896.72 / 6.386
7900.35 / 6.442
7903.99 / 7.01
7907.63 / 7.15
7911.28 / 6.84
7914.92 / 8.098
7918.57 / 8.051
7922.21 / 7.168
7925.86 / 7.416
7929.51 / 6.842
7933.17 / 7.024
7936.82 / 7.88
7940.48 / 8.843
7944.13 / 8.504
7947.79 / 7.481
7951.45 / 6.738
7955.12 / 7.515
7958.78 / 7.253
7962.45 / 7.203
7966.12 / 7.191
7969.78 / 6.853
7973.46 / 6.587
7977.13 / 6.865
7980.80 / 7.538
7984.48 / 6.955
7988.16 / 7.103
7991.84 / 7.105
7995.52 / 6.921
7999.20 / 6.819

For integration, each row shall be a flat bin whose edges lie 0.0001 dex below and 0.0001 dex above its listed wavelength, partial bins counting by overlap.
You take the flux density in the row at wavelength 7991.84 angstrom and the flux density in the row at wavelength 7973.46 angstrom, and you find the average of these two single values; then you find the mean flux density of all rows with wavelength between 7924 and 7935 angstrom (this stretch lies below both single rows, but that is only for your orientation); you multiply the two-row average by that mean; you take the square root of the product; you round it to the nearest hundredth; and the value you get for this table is 6.97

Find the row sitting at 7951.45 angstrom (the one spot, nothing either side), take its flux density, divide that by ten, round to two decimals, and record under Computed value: 0.67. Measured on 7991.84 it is 0.71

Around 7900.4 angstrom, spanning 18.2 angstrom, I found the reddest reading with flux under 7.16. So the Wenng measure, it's 7907.63 angstrom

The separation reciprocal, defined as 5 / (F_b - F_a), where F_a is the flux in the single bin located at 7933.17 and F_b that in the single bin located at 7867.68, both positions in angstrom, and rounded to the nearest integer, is 22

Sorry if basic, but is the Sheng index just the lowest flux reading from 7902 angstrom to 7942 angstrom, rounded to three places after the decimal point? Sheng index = 6.840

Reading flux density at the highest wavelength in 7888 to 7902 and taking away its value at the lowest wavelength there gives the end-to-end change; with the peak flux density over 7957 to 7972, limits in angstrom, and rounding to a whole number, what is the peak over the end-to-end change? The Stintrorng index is -10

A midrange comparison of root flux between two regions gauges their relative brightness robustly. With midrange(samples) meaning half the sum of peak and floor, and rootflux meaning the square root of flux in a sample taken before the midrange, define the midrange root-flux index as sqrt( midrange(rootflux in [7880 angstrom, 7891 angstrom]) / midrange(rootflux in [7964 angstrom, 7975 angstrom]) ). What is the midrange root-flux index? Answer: 1.01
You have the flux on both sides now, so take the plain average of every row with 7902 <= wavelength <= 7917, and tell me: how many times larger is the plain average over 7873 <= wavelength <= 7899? 0.97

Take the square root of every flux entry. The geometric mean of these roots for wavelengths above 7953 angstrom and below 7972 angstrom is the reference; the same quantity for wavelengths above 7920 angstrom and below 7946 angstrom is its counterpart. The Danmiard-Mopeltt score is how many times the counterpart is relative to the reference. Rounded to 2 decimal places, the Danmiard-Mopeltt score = 1.03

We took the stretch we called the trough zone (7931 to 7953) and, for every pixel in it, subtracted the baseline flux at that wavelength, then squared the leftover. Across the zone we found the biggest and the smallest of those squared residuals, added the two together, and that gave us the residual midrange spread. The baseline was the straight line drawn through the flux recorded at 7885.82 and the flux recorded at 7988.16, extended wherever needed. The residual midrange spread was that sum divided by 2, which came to 1.4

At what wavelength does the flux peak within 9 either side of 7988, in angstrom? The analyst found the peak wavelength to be 7980.80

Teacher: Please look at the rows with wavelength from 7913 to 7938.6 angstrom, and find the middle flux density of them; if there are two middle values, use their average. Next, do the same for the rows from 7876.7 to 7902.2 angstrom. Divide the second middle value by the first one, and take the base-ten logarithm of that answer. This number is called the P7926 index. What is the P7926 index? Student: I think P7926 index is -0.015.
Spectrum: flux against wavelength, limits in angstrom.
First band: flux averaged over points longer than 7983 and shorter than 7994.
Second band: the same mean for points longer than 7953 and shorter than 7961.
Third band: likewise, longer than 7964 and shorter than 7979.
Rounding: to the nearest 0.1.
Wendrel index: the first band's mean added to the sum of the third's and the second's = 21.3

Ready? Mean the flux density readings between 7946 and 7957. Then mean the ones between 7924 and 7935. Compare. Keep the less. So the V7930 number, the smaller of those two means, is 7.09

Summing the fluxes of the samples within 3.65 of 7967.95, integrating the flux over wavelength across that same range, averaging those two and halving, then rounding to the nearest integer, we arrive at 16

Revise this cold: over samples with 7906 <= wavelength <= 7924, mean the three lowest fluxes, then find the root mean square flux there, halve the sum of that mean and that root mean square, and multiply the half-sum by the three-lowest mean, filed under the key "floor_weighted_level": 51.2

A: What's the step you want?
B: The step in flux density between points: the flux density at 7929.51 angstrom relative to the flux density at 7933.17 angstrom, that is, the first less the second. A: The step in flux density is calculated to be -0.18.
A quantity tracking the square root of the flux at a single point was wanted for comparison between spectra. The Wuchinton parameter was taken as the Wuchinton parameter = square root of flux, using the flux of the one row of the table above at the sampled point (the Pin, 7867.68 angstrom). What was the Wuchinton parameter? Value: 2.69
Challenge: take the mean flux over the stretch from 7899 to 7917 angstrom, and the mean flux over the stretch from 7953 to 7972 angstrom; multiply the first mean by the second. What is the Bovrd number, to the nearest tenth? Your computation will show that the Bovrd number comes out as 51.2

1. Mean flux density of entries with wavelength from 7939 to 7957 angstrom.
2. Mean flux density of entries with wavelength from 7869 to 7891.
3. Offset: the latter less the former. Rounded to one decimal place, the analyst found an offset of -0.6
